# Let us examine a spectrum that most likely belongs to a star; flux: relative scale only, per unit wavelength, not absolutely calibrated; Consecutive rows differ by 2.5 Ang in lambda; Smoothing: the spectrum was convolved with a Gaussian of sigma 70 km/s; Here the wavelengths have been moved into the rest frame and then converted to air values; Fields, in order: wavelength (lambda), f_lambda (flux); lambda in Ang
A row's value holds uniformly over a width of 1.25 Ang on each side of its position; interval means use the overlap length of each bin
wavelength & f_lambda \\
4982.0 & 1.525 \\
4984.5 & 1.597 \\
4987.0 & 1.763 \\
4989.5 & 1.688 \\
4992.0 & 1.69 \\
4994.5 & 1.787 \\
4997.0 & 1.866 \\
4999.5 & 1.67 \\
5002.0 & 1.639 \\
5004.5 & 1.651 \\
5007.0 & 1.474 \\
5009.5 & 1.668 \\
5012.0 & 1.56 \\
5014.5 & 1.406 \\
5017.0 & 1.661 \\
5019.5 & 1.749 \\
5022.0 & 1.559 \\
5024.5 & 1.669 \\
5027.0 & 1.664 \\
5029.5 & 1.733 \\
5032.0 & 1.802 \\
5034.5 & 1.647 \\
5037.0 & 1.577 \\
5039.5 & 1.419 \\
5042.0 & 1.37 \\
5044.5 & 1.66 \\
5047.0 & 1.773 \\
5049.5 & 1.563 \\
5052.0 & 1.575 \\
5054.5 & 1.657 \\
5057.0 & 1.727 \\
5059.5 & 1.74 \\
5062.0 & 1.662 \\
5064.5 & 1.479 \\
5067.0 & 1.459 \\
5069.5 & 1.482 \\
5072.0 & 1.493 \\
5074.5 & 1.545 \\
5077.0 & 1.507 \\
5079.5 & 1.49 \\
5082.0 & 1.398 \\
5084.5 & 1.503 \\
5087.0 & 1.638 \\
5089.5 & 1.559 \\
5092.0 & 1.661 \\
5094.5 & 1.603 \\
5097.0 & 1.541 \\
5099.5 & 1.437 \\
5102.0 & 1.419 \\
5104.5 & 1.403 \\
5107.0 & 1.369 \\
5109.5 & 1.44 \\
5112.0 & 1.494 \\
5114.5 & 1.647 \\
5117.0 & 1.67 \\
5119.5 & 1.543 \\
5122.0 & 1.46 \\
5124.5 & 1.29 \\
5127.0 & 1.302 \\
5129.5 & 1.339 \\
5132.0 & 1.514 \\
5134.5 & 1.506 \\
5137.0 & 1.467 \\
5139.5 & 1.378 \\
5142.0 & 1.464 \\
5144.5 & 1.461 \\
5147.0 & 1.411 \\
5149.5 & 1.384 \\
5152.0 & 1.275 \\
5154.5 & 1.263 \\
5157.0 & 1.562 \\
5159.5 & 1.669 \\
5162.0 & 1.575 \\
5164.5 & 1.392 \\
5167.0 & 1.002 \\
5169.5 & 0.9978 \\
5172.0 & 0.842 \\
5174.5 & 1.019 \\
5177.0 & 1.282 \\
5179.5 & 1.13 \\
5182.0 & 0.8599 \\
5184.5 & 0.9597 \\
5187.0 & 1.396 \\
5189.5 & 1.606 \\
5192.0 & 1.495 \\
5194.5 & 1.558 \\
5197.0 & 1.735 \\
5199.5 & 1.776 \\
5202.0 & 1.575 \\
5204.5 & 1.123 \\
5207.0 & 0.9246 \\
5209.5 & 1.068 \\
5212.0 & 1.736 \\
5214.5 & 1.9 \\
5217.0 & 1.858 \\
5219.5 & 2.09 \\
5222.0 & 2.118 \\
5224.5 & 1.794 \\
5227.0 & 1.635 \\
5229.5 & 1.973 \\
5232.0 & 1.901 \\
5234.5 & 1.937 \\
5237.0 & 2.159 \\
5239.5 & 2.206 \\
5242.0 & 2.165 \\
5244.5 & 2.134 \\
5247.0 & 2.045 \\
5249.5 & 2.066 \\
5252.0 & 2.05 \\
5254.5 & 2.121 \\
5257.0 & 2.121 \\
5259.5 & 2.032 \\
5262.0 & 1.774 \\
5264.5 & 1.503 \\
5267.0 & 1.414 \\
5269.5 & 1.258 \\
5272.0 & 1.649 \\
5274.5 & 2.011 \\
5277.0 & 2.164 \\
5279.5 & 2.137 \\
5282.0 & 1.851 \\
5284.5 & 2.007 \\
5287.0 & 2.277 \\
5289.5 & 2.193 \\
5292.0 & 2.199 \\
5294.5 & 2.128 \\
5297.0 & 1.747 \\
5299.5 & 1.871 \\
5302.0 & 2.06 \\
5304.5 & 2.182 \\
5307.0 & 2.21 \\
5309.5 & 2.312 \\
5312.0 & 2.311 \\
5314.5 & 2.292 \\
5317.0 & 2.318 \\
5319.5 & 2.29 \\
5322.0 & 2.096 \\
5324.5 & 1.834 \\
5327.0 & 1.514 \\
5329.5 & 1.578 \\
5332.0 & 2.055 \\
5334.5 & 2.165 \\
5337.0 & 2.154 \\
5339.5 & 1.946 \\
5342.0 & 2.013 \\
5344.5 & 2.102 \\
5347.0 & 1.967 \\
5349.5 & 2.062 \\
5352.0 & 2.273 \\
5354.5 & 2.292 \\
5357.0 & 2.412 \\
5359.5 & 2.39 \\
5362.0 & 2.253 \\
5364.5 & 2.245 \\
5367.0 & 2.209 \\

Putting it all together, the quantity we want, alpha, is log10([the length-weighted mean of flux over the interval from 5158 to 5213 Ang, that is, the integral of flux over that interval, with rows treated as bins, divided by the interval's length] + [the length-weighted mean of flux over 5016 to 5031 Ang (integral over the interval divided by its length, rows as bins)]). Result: 0.474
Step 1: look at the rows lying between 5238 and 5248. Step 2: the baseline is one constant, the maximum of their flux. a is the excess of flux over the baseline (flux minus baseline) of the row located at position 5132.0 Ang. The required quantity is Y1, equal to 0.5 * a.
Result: -0.35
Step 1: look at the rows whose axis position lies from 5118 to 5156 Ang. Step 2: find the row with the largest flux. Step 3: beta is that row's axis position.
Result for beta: 5119.5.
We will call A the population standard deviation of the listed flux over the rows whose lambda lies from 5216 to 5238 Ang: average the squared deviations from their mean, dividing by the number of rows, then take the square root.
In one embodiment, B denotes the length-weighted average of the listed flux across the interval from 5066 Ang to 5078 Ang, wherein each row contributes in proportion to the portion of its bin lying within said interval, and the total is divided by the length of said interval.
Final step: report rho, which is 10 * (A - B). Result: -13.4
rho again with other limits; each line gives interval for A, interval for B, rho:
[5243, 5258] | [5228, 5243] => -20.1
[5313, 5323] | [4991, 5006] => -16.2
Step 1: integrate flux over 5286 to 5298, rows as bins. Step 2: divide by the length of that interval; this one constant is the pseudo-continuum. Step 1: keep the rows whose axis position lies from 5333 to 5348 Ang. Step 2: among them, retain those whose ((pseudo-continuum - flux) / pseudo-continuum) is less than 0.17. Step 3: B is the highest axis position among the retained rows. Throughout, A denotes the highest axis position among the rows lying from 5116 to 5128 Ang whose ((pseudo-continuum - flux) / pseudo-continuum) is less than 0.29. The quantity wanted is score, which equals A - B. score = -227.5 Ang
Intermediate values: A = 5119.5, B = 5347.0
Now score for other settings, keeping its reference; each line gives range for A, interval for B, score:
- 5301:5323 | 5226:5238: 85.0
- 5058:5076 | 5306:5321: -245.0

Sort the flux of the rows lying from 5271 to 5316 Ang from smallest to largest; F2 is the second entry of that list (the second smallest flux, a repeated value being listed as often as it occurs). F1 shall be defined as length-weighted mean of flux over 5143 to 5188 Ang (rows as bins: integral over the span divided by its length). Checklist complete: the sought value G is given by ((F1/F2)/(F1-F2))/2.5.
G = -0.6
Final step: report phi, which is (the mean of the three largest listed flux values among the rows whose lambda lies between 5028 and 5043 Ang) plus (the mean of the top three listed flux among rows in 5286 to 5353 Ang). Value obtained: 4.04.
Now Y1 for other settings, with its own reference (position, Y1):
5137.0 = -0.37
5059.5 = -0.23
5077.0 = -0.35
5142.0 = -0.37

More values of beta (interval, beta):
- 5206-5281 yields 5239.5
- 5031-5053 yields 5032.0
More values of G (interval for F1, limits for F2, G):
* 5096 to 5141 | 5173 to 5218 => 1.2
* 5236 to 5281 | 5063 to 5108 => 1.0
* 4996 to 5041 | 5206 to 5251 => 1.1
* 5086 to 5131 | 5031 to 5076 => 6.0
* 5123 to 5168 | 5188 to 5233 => 1.6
